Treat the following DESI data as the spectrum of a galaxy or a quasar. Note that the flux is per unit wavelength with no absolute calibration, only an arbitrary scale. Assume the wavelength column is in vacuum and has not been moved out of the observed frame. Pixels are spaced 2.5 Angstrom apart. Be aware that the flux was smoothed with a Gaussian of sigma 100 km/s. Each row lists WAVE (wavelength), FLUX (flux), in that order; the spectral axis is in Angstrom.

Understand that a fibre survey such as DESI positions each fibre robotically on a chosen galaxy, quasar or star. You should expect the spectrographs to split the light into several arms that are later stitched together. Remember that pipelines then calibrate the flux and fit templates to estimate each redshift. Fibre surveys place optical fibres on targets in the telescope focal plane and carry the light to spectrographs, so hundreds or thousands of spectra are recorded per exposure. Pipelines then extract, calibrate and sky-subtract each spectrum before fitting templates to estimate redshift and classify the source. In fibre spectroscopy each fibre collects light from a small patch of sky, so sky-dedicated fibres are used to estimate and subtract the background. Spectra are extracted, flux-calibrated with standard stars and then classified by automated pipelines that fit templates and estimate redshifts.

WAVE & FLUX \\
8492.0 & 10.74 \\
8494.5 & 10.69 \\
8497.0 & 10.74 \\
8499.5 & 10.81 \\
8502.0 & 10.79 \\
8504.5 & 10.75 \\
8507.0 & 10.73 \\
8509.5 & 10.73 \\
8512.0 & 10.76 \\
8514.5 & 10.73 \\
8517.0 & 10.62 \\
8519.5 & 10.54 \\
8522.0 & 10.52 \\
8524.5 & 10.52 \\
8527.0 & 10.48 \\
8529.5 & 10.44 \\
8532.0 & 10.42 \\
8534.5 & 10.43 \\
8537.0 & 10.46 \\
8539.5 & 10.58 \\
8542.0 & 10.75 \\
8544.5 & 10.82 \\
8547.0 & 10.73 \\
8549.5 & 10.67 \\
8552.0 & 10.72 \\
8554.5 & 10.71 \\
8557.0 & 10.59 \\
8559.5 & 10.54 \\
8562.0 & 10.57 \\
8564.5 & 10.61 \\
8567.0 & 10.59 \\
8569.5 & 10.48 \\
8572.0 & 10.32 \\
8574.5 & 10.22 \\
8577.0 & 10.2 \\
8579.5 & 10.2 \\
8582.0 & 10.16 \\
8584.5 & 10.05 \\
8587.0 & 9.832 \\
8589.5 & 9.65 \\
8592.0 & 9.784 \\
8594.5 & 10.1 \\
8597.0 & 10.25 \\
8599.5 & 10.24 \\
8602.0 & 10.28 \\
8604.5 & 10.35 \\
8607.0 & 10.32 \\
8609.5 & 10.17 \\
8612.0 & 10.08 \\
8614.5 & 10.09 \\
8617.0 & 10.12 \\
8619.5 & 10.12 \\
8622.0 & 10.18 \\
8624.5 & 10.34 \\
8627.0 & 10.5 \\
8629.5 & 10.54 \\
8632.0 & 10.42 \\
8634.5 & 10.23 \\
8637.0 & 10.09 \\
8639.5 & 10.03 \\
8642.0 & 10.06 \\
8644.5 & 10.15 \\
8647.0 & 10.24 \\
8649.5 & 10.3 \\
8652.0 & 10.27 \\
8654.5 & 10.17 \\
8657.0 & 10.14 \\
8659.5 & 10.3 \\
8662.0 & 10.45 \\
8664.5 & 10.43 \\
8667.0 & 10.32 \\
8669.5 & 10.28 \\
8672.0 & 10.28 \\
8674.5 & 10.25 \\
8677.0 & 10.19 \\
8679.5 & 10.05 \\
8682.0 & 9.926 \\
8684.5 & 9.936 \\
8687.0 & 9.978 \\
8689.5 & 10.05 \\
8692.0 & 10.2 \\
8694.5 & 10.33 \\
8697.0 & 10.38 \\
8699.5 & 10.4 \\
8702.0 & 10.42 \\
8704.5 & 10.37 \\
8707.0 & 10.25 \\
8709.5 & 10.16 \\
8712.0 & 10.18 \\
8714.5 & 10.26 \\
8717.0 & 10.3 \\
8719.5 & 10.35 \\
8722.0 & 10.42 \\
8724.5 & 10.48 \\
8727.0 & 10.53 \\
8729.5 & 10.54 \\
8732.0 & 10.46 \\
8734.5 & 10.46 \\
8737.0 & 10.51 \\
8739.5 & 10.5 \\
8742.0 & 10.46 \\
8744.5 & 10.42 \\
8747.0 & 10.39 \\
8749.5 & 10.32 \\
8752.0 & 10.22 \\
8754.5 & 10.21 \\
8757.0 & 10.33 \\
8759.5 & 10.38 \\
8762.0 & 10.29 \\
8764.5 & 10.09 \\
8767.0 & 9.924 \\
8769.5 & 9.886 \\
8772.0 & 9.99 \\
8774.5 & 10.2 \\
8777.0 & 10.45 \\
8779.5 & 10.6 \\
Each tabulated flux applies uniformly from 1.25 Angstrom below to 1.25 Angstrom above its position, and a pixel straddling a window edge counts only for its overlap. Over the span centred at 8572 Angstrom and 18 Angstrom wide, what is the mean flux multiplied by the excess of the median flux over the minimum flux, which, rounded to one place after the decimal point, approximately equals 1.2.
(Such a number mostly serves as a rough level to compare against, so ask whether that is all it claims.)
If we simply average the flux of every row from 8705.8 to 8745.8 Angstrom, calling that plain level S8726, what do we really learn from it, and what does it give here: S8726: 10.4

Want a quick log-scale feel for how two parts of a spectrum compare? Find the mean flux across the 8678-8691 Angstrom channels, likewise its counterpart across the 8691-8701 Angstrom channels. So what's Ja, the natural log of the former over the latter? -0.033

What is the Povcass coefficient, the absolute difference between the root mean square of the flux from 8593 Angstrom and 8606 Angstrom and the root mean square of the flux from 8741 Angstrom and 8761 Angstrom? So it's 0.10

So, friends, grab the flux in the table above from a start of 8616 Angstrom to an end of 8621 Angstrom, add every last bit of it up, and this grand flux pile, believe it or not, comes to 20.2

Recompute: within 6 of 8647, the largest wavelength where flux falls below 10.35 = 8652.0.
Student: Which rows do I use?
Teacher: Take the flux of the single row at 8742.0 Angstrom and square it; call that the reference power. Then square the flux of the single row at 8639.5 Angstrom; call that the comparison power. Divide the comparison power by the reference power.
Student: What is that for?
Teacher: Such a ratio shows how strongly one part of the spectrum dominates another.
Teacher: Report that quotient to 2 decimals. 0.92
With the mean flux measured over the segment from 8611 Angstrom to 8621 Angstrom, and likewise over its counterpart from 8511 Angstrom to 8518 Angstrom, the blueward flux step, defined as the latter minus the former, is 0.60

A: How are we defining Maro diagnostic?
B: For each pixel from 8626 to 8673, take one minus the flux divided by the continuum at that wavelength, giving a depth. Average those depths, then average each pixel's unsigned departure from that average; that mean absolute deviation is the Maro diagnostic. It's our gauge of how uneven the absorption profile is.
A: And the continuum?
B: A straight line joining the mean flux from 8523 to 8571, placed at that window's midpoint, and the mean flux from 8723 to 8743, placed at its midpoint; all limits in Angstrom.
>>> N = 0.0110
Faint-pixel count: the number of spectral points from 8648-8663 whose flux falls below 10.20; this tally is 2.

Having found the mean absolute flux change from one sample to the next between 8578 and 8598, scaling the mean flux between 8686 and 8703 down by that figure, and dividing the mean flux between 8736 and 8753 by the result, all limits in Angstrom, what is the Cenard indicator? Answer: 0.17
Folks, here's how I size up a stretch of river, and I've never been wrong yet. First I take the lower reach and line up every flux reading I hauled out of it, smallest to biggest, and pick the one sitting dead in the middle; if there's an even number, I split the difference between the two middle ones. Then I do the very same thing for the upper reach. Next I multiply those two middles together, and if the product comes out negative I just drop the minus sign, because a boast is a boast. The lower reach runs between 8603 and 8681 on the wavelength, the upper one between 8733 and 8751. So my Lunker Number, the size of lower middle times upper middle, 107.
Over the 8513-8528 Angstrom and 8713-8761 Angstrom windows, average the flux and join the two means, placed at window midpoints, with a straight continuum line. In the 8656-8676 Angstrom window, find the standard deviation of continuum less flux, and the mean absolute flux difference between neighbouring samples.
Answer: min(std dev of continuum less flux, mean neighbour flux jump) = 0.073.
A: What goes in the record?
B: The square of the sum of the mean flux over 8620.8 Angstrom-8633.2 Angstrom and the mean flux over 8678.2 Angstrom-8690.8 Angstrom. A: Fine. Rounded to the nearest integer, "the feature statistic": 416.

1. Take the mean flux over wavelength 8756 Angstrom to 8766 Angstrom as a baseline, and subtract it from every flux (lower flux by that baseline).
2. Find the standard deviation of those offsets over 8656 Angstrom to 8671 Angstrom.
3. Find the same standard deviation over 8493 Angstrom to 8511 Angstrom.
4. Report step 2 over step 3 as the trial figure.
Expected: 2.8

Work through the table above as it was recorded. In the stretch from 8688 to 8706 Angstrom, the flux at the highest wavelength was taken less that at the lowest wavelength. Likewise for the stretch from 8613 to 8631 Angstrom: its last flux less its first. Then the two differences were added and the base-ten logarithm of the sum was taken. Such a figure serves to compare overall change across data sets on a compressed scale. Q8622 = -0.11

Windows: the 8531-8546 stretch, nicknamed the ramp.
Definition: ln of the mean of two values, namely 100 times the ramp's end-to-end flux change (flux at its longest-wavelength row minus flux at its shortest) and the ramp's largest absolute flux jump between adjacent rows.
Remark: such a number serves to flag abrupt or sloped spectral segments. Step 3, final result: 3.0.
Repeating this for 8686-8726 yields 3.2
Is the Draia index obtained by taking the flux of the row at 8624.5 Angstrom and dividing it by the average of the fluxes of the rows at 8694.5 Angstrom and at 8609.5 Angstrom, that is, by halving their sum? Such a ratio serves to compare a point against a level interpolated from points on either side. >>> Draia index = 1.009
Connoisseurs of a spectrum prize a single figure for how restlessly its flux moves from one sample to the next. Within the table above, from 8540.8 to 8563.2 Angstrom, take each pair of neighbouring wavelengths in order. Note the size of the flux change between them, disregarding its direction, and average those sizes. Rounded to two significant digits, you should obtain 0.060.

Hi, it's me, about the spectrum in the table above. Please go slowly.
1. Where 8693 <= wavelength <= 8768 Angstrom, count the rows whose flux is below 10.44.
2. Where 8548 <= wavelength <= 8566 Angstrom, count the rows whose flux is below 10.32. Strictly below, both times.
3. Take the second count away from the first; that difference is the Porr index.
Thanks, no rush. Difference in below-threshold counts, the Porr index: 22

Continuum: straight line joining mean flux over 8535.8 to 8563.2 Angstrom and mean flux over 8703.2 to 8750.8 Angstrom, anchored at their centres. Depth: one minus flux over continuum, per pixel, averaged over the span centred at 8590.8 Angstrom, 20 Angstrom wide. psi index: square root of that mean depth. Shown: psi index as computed 0.23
